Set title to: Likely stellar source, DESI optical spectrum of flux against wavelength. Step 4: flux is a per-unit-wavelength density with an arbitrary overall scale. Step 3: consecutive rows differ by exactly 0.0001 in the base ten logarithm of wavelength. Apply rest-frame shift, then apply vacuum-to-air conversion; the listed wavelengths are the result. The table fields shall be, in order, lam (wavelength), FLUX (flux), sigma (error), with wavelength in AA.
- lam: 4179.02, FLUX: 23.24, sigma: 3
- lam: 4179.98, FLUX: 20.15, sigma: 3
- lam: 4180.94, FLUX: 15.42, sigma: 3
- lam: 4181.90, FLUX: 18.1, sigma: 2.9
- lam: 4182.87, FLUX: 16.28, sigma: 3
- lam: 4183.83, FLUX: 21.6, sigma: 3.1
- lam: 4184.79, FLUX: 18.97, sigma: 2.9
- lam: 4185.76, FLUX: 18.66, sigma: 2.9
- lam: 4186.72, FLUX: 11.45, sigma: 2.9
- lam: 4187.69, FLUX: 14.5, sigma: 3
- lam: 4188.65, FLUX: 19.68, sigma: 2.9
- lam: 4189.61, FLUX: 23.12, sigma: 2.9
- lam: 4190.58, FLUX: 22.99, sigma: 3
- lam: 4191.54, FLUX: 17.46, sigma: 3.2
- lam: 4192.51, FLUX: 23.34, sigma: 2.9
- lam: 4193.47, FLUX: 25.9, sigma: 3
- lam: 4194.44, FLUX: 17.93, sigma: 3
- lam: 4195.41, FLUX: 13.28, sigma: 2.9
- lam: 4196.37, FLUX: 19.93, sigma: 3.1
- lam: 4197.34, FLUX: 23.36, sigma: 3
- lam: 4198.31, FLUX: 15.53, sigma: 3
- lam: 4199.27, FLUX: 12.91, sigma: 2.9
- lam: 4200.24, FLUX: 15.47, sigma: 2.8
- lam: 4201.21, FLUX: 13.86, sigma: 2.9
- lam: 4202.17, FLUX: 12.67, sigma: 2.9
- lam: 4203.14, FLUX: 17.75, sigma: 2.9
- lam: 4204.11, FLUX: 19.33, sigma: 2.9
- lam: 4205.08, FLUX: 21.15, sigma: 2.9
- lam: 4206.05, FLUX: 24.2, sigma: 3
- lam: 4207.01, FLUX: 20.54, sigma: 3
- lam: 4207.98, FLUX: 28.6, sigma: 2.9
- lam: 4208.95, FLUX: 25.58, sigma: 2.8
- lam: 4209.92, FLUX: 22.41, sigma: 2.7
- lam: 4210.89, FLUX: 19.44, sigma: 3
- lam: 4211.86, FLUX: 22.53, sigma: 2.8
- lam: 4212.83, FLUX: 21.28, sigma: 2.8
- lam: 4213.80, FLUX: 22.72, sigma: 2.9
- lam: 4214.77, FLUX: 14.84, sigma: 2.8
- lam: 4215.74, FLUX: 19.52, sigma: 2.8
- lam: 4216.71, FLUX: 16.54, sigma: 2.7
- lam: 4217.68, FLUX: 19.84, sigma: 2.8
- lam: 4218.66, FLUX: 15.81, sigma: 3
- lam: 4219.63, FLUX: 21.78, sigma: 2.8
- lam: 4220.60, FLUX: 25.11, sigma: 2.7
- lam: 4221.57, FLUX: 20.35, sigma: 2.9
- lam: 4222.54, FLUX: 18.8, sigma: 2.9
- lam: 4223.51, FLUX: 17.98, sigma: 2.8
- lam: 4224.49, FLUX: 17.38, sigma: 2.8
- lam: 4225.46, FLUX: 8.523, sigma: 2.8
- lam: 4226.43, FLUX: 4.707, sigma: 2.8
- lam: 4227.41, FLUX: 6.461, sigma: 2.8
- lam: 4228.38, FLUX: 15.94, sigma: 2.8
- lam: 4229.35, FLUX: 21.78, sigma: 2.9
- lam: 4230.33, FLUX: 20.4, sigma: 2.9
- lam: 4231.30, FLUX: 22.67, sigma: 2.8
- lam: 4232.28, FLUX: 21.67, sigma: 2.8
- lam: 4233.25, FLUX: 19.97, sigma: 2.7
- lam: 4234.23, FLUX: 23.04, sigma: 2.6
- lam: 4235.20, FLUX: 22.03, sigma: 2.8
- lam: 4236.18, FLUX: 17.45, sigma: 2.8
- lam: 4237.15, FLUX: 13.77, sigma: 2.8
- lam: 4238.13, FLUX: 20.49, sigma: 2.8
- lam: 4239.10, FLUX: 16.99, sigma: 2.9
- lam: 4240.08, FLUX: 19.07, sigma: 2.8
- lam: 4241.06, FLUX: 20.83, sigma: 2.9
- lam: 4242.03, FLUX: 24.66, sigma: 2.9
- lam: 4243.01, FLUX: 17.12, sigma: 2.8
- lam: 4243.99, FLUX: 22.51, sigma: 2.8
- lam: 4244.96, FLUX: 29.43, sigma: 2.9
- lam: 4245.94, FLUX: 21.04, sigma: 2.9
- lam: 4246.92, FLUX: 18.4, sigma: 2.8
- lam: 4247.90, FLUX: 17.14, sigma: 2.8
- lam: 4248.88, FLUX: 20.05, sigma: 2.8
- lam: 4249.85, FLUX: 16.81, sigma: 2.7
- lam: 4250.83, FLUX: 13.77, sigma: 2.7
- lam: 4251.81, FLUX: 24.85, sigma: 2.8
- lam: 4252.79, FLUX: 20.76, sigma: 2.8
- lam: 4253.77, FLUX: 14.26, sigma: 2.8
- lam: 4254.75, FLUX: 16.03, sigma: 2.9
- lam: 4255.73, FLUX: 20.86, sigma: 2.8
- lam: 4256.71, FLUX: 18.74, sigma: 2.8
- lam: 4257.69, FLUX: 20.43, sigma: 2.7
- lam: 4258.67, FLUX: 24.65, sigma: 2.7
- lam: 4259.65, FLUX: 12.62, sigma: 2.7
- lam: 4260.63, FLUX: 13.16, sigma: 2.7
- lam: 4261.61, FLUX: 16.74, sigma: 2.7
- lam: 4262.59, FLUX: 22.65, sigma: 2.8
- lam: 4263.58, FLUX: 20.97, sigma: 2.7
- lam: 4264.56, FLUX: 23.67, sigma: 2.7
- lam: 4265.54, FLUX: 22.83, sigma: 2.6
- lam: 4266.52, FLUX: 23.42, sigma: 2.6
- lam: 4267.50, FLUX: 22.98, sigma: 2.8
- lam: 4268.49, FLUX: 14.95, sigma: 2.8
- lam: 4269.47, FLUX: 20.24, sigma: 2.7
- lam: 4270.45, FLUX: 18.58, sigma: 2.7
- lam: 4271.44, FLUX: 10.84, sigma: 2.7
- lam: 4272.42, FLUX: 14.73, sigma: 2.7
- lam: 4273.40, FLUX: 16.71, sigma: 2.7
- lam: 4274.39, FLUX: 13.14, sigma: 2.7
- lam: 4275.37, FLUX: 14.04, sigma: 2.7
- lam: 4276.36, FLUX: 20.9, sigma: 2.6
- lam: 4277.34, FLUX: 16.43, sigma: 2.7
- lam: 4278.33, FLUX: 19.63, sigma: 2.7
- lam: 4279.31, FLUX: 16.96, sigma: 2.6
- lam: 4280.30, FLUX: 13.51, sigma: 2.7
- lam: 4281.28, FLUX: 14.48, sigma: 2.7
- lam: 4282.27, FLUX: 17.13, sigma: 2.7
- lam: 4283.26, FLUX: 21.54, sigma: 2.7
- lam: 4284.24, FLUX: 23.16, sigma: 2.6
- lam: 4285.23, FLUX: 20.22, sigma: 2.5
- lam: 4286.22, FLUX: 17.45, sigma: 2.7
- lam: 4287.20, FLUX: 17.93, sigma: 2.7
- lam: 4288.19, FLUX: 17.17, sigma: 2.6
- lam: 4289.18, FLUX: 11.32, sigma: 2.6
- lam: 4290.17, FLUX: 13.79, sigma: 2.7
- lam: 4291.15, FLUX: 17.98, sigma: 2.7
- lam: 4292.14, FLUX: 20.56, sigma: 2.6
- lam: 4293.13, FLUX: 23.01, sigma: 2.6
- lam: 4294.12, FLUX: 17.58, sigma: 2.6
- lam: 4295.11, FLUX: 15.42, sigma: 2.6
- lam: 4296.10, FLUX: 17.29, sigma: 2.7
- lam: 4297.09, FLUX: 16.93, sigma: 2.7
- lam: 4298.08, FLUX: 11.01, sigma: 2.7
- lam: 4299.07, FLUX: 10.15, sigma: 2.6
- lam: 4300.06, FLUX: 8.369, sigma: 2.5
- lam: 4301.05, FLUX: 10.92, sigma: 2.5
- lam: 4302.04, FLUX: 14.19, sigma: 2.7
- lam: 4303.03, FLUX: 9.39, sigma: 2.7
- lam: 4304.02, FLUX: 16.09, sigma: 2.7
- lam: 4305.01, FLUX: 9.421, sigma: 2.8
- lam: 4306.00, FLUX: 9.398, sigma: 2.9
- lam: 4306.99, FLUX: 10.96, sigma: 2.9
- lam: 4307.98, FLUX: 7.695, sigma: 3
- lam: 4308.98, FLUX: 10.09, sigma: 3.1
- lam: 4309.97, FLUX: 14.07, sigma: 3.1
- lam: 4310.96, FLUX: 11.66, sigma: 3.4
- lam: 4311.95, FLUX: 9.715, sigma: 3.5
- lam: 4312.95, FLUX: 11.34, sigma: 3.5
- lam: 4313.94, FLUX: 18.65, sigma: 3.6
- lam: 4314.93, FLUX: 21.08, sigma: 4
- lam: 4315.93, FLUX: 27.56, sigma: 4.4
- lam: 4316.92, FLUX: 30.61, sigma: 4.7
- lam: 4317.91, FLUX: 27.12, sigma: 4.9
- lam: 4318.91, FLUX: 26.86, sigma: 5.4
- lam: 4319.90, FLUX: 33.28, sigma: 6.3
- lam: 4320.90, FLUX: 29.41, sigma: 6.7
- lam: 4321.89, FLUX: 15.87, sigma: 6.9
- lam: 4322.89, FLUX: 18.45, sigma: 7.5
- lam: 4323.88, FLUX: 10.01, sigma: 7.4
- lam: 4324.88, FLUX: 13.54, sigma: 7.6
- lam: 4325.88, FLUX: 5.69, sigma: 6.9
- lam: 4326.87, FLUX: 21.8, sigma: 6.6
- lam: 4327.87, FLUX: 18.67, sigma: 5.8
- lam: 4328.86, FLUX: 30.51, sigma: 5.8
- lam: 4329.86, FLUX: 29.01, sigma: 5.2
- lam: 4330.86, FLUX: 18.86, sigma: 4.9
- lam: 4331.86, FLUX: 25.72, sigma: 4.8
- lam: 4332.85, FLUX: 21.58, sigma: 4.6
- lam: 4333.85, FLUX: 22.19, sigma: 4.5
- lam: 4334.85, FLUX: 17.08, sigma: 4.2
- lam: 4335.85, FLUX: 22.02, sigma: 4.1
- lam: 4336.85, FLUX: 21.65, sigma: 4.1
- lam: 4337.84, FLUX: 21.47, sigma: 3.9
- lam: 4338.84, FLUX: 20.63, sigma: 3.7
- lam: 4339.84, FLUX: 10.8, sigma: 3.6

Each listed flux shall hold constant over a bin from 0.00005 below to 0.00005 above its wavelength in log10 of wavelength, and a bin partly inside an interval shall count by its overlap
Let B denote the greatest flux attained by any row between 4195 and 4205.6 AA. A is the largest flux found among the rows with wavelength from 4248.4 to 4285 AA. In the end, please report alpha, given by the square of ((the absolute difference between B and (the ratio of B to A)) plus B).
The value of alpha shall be 2096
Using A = 24.85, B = 23.36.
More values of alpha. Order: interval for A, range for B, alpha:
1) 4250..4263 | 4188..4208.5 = 3142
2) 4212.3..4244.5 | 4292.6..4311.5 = 2034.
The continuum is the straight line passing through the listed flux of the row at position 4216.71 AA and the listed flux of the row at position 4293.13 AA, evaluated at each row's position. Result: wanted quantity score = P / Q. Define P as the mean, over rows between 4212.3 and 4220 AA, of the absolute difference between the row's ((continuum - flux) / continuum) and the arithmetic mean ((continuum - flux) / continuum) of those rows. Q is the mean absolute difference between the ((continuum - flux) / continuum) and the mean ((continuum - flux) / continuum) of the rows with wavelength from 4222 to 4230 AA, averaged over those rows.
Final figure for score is 0.5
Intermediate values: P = 0.153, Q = 0.321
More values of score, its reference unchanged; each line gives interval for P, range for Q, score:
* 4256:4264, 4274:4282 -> 1.6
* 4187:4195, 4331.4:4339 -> 4.0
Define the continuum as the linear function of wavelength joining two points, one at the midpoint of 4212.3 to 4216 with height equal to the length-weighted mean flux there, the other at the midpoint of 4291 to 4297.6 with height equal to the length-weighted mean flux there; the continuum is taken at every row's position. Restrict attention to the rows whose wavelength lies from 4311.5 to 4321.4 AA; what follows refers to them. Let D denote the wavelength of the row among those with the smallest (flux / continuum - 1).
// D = 4311.95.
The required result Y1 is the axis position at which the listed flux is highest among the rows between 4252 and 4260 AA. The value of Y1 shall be 4258.67 AA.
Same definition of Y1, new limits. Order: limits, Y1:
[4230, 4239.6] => 4234.23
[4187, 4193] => 4192.51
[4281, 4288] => 4284.24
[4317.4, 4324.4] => 4319.90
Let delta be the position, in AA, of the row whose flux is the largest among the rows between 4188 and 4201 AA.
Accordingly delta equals 4193.47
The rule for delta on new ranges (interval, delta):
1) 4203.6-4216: 4207.98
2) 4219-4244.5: 4220.60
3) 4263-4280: 4264.56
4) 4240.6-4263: 4244.96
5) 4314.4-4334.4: 4319.90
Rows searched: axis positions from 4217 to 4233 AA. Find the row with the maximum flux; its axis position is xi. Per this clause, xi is 4220.60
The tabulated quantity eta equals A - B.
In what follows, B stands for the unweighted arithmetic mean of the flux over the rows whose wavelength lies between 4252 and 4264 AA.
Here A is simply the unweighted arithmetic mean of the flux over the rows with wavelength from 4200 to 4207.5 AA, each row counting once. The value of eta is 0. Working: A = 18.1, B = 18.5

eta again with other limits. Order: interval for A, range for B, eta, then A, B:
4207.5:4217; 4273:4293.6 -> 4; 21.3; 17.5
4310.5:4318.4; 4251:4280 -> 1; 19.7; 18.5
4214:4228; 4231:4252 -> -4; 16.3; 20.2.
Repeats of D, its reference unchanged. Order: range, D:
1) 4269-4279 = 4271.44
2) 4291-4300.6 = 4300.06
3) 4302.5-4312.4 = 4307.98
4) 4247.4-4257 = 4250.83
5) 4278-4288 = 4280.30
